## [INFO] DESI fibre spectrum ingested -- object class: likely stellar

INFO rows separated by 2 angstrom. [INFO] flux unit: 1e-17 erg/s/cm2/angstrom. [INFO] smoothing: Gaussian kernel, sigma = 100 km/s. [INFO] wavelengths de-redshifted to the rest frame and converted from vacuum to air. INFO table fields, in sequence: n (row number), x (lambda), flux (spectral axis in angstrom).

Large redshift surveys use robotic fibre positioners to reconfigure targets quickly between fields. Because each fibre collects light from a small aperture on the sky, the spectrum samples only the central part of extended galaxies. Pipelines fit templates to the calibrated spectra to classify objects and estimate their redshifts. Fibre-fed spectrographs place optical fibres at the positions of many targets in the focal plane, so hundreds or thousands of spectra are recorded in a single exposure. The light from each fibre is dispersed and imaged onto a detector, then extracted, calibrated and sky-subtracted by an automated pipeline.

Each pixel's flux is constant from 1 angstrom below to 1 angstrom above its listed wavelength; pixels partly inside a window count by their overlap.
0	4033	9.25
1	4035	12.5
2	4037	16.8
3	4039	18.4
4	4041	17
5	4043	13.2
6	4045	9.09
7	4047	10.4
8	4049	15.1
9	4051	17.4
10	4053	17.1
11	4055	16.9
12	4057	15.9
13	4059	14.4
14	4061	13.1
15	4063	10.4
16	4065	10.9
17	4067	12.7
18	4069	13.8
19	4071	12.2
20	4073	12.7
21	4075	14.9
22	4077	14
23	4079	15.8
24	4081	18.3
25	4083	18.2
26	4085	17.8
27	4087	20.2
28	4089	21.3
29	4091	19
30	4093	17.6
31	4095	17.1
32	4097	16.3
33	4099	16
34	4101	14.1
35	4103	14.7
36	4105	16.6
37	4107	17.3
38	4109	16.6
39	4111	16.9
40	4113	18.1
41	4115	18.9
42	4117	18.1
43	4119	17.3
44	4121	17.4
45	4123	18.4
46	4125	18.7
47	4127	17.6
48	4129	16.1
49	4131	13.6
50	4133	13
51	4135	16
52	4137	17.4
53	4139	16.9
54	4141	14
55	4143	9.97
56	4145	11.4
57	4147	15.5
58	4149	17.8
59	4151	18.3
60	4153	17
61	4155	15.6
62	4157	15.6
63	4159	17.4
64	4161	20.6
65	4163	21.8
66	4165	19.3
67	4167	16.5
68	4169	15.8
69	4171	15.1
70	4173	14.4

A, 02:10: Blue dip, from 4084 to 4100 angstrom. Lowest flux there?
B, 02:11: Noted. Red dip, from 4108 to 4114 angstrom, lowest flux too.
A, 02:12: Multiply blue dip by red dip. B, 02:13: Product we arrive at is 266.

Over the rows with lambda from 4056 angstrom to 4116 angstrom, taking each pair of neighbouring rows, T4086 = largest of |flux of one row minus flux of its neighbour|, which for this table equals 2.7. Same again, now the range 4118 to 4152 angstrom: 4.1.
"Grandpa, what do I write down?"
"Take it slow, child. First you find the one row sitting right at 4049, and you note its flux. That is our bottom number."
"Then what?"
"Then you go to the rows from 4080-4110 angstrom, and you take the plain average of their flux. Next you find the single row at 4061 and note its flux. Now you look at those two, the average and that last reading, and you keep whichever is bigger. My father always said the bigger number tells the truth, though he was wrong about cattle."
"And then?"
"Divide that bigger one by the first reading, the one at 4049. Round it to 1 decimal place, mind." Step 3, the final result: 1.2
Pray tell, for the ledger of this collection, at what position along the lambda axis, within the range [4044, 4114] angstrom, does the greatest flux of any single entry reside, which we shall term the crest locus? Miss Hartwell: 4089 angstrom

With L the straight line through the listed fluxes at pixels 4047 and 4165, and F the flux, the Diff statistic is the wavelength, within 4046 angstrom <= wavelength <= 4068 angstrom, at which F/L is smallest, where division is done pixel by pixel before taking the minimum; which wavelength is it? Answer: 4063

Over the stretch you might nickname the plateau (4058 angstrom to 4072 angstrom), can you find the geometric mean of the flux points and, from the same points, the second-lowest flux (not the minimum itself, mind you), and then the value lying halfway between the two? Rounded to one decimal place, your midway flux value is 11.7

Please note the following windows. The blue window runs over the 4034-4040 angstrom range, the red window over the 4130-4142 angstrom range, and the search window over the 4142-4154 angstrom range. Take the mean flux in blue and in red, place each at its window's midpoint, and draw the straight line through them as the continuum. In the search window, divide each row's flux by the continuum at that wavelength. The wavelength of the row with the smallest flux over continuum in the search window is 4143 angstrom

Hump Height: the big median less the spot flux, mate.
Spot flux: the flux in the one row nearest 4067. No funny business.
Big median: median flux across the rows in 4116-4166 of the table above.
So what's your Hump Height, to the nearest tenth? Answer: 4.6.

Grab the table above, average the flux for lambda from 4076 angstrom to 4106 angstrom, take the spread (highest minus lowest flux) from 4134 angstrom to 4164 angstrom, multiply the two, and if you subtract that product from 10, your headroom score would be -193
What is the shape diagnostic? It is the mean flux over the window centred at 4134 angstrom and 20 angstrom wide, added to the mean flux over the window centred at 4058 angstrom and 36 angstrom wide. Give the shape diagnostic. 29.1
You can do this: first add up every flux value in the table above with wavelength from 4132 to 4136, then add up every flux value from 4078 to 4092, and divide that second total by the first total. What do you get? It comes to 4.5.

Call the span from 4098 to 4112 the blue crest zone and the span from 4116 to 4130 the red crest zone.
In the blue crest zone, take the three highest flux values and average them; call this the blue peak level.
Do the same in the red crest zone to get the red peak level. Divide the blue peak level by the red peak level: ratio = 0.92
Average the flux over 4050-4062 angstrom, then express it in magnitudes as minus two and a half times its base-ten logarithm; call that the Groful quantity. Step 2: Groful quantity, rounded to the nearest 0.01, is -3.00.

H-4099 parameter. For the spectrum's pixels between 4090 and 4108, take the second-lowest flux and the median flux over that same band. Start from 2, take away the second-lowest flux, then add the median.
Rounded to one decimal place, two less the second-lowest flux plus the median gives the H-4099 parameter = 3.9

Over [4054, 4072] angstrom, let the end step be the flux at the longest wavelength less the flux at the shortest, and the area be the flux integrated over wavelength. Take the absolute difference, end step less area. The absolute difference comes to 245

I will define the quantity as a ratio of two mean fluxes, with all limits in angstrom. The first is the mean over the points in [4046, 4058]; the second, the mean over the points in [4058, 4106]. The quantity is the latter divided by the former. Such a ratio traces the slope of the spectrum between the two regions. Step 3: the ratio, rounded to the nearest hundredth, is 1.00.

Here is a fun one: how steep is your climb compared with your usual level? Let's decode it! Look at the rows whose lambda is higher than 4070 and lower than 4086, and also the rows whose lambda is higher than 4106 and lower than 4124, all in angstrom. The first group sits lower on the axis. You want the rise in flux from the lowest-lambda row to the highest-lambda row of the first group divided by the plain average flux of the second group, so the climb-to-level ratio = 0.32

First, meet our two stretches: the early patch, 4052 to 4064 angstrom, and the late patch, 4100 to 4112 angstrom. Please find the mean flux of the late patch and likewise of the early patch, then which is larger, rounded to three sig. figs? 16.0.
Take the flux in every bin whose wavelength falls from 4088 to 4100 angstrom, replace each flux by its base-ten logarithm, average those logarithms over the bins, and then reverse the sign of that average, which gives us -1.25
